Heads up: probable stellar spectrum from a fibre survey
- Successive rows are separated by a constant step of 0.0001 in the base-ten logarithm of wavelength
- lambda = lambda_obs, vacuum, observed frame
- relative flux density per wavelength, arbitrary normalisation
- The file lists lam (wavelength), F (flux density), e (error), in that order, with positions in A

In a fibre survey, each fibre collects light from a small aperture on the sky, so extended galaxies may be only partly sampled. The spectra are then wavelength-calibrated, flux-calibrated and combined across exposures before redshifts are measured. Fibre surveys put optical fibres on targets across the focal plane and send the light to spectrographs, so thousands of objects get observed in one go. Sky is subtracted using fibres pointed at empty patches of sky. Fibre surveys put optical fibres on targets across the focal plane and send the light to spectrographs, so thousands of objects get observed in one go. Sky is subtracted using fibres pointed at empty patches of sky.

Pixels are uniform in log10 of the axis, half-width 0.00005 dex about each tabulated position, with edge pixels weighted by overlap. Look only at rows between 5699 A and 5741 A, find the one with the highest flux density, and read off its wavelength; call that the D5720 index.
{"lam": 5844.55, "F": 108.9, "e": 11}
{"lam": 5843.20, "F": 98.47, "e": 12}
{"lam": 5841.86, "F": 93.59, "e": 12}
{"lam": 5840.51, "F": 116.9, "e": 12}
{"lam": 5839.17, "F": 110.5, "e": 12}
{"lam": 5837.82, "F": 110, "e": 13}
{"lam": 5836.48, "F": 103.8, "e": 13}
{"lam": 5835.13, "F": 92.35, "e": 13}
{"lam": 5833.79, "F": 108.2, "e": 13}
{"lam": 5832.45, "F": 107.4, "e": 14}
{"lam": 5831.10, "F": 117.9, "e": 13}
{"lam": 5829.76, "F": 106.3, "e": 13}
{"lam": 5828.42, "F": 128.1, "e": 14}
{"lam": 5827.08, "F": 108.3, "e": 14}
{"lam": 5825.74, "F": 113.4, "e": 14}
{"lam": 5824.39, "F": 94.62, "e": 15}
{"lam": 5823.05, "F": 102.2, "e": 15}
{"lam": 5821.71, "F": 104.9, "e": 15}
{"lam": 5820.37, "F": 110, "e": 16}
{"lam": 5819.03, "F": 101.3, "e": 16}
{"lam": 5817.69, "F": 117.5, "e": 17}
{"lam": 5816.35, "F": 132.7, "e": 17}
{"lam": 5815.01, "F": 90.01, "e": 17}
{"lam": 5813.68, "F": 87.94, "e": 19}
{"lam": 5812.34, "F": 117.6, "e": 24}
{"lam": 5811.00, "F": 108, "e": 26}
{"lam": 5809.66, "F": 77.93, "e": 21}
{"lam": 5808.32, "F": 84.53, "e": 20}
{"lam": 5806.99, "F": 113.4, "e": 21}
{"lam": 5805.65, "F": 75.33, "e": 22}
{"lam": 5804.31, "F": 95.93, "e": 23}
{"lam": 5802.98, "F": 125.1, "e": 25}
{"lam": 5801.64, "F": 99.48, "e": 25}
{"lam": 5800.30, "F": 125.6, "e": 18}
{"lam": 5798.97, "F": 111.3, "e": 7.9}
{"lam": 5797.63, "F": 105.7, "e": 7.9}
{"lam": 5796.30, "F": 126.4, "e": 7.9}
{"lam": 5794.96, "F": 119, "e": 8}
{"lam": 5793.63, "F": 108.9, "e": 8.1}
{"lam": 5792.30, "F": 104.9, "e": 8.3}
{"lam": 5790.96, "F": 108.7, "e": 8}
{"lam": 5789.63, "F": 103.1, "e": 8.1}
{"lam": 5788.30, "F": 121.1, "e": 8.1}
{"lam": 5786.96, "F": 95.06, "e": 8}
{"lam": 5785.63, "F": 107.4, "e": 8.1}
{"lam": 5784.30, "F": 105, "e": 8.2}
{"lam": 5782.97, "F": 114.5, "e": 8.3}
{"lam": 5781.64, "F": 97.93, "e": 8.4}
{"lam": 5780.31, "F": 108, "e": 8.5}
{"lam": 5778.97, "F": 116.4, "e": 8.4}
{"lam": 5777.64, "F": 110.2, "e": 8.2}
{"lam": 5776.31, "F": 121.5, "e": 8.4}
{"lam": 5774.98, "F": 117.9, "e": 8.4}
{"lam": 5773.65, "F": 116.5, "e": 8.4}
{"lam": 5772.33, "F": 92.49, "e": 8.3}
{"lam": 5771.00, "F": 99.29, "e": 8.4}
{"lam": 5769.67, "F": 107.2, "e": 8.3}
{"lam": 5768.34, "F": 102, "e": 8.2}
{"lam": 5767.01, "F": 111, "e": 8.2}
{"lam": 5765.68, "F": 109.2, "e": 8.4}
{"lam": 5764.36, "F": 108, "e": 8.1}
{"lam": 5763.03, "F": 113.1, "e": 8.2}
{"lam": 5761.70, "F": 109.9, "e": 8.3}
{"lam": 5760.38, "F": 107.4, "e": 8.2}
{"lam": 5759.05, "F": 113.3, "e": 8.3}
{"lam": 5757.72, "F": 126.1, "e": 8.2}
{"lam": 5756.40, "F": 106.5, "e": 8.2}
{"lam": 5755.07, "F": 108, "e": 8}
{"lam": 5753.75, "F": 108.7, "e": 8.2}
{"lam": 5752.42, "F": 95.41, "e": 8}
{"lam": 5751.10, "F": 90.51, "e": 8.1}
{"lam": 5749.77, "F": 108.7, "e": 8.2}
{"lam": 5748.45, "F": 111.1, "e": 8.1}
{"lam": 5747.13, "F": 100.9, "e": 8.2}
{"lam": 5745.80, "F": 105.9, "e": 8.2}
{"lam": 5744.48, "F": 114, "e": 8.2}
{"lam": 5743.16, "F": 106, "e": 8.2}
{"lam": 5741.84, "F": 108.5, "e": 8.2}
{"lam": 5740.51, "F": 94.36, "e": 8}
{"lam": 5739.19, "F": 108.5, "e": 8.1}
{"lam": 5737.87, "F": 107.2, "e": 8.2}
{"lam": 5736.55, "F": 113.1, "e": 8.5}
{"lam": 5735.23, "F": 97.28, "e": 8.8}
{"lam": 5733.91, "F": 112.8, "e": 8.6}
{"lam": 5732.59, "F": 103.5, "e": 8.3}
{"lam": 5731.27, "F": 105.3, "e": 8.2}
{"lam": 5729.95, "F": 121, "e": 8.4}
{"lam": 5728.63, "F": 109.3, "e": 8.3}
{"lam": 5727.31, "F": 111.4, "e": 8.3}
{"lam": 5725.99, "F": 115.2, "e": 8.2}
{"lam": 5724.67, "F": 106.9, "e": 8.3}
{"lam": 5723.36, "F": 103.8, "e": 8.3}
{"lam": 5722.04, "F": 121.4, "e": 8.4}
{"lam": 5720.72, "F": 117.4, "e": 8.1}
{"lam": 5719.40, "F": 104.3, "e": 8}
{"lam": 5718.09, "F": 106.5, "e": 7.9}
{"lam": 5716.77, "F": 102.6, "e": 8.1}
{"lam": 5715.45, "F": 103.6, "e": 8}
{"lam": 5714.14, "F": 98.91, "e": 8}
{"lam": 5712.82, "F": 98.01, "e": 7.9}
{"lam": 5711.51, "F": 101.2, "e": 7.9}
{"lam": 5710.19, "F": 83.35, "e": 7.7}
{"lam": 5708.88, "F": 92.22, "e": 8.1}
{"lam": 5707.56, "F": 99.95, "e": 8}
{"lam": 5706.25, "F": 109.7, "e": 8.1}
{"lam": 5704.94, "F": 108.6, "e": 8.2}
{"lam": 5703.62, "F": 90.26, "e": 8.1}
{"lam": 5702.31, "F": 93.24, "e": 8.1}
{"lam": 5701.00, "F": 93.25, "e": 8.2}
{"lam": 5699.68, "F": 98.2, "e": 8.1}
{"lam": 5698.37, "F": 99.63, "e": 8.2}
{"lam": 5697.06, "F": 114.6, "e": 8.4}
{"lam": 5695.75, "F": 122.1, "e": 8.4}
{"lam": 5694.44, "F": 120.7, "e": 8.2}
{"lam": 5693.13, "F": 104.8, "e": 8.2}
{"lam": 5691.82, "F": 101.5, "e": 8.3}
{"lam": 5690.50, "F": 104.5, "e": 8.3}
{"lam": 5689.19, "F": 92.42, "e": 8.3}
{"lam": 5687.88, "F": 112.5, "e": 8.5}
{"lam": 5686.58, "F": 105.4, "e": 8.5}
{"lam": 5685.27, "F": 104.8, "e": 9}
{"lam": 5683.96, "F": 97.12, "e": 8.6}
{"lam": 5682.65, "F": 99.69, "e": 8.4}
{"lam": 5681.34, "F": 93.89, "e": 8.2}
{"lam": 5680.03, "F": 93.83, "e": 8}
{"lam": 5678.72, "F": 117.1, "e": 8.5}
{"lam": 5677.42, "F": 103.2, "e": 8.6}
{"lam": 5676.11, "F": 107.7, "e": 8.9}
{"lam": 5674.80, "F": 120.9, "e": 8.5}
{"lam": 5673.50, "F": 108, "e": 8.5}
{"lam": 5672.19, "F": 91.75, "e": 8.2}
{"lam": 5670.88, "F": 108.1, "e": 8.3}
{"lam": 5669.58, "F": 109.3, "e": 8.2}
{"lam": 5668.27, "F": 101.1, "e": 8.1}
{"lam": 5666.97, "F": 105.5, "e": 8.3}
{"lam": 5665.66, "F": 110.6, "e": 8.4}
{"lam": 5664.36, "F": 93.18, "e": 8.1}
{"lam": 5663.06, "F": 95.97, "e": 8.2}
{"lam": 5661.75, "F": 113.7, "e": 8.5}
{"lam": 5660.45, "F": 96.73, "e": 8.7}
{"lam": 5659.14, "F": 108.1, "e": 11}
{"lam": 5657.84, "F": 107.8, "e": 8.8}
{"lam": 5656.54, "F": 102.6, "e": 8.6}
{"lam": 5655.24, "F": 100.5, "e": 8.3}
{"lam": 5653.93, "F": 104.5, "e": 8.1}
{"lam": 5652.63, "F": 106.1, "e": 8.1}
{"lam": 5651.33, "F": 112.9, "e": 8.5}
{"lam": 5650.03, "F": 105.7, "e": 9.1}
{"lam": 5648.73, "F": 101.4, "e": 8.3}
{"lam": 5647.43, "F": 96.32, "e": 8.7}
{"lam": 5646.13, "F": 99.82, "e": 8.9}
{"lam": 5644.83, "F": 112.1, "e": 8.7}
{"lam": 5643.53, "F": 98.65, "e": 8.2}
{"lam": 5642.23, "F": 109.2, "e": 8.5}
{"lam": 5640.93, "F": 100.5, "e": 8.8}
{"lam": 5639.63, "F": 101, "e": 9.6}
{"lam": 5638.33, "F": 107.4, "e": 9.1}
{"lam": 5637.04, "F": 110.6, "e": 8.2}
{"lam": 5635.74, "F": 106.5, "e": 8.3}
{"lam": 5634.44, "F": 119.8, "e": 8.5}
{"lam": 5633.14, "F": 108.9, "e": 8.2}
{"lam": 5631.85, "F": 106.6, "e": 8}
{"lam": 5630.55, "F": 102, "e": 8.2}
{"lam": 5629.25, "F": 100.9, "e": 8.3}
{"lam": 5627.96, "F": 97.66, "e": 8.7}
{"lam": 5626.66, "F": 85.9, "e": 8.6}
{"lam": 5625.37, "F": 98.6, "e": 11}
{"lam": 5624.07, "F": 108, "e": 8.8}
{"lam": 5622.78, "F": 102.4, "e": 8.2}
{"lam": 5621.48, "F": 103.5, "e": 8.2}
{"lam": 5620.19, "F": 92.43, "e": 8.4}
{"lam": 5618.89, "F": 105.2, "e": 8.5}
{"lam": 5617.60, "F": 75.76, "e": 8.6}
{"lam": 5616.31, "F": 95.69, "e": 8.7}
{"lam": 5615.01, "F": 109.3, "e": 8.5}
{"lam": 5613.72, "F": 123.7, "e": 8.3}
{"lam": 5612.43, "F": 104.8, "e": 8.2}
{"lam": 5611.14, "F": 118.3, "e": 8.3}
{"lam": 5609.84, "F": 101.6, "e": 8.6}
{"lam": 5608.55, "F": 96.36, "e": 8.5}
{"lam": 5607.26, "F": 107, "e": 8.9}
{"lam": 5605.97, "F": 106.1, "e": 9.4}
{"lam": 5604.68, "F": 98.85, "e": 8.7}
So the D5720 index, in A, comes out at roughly 5722.04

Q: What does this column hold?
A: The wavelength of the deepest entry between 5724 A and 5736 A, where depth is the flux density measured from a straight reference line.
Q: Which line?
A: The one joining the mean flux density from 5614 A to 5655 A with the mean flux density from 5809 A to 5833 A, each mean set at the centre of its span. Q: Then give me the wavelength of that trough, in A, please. 5735.23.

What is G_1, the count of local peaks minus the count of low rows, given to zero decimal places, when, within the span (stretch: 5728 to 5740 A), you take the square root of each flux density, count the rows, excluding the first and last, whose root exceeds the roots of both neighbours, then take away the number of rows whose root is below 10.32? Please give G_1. 0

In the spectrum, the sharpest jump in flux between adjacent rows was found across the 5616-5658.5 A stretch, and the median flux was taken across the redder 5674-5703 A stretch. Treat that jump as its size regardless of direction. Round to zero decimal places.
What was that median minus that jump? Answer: 74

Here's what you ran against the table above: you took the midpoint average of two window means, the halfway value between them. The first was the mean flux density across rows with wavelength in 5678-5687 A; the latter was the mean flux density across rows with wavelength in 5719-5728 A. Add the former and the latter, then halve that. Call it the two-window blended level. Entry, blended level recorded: 107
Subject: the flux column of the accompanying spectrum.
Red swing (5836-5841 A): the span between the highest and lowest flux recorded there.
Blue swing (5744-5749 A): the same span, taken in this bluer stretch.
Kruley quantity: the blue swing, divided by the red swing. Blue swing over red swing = 1.0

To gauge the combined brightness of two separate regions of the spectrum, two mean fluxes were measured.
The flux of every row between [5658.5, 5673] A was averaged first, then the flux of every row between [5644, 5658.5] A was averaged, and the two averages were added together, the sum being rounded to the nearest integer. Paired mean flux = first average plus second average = 208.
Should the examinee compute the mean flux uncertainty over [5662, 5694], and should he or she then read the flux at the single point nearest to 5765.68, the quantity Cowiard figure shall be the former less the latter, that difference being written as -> -101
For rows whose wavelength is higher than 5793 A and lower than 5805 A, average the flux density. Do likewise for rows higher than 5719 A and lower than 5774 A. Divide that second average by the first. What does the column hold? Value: 0.95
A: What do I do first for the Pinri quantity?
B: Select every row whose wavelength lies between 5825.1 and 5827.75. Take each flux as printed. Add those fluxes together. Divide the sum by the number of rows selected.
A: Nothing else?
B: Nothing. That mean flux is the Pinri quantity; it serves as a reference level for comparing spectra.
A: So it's 111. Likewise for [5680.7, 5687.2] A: 100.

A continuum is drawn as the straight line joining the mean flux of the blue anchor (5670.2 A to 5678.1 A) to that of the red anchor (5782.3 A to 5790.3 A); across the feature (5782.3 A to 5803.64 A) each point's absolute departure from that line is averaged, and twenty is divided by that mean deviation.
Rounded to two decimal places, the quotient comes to 2.58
